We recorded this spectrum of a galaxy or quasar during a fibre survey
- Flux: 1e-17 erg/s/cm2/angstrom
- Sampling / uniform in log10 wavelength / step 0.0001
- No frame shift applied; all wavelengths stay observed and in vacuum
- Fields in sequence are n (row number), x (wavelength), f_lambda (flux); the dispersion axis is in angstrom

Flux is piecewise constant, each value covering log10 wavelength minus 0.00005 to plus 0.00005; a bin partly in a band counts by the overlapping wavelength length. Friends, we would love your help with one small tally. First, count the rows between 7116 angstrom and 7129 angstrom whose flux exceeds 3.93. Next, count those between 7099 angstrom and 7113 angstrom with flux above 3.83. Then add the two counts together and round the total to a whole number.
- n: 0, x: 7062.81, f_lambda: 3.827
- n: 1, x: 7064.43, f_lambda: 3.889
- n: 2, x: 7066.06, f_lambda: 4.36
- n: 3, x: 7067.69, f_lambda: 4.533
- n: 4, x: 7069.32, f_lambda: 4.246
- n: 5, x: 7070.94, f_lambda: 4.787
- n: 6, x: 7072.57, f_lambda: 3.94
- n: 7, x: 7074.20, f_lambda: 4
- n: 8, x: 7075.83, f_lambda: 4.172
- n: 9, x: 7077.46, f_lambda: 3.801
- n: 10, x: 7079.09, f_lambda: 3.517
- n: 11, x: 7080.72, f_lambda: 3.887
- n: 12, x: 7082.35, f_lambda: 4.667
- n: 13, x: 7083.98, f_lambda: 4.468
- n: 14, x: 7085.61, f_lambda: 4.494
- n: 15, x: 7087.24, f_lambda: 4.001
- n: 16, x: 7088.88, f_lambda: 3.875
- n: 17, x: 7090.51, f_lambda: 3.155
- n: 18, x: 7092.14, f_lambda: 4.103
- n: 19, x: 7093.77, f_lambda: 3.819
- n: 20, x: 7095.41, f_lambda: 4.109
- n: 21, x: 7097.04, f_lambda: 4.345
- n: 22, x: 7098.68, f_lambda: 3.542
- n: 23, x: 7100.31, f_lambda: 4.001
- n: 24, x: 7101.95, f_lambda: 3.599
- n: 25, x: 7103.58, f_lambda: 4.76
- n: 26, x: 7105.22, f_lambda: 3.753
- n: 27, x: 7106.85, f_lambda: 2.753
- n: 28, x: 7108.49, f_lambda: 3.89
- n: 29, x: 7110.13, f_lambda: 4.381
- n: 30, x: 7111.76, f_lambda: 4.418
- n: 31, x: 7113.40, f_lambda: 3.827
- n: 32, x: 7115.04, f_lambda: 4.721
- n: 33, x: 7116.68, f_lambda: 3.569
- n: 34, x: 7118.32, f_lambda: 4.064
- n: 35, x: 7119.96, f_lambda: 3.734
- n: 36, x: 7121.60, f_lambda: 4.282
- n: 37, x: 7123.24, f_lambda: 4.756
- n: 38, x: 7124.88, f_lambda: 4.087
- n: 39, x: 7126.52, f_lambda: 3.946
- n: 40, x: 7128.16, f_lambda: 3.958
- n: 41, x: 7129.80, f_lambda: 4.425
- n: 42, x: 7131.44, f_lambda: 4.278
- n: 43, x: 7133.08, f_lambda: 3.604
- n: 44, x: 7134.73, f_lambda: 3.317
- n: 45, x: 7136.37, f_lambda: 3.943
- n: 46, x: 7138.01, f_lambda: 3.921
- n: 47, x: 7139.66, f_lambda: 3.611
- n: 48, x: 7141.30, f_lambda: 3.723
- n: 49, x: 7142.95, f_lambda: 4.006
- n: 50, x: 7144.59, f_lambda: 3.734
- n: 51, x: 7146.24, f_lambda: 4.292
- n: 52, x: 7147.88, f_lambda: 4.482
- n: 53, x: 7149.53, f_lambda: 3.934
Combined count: 11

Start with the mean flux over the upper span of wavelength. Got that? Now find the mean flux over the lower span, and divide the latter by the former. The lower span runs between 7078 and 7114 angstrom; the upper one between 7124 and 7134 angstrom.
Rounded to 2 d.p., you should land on 0.98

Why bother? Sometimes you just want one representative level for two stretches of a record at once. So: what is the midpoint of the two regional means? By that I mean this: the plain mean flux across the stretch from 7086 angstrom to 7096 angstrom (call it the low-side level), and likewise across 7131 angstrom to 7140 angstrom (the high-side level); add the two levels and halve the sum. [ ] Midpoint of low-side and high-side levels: 3.81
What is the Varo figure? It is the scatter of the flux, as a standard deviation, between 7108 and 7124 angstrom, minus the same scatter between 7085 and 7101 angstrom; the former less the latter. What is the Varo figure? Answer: 0.03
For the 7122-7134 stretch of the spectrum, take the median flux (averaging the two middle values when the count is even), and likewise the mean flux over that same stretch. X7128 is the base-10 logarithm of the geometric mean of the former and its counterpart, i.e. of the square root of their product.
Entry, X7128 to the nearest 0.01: 0.61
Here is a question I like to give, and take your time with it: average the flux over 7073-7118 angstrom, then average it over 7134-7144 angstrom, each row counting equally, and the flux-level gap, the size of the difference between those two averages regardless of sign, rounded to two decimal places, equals 0.23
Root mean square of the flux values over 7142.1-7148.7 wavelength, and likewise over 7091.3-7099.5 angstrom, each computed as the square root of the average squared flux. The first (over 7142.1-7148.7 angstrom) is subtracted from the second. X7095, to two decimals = -0.15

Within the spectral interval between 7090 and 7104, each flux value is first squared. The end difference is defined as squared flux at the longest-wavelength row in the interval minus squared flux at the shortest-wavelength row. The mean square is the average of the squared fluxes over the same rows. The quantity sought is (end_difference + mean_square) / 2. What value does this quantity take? 14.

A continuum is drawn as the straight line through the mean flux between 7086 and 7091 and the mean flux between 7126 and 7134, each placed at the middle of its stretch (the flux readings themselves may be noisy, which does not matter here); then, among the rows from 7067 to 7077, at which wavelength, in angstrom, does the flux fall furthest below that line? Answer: 7072.57 angstrom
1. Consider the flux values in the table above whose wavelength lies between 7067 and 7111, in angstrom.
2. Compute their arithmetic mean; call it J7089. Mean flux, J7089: 4.02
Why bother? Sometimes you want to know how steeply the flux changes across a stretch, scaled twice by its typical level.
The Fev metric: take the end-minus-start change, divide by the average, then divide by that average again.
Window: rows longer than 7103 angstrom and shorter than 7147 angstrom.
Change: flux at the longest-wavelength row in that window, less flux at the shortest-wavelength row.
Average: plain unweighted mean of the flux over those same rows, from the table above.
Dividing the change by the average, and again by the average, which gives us -0.029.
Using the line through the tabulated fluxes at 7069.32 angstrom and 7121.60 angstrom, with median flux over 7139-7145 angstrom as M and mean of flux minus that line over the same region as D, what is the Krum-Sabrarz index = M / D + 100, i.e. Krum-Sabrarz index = 93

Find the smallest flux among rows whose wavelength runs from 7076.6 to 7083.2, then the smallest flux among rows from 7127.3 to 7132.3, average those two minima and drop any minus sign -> 3.74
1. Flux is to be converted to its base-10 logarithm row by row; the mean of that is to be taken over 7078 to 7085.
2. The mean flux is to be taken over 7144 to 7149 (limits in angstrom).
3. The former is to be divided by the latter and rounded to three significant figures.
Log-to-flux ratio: 0.147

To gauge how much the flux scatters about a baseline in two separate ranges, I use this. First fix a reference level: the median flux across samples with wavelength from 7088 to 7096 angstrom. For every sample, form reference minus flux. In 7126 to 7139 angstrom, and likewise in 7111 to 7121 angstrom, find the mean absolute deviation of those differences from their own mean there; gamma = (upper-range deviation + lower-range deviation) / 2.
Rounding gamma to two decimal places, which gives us 0.29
